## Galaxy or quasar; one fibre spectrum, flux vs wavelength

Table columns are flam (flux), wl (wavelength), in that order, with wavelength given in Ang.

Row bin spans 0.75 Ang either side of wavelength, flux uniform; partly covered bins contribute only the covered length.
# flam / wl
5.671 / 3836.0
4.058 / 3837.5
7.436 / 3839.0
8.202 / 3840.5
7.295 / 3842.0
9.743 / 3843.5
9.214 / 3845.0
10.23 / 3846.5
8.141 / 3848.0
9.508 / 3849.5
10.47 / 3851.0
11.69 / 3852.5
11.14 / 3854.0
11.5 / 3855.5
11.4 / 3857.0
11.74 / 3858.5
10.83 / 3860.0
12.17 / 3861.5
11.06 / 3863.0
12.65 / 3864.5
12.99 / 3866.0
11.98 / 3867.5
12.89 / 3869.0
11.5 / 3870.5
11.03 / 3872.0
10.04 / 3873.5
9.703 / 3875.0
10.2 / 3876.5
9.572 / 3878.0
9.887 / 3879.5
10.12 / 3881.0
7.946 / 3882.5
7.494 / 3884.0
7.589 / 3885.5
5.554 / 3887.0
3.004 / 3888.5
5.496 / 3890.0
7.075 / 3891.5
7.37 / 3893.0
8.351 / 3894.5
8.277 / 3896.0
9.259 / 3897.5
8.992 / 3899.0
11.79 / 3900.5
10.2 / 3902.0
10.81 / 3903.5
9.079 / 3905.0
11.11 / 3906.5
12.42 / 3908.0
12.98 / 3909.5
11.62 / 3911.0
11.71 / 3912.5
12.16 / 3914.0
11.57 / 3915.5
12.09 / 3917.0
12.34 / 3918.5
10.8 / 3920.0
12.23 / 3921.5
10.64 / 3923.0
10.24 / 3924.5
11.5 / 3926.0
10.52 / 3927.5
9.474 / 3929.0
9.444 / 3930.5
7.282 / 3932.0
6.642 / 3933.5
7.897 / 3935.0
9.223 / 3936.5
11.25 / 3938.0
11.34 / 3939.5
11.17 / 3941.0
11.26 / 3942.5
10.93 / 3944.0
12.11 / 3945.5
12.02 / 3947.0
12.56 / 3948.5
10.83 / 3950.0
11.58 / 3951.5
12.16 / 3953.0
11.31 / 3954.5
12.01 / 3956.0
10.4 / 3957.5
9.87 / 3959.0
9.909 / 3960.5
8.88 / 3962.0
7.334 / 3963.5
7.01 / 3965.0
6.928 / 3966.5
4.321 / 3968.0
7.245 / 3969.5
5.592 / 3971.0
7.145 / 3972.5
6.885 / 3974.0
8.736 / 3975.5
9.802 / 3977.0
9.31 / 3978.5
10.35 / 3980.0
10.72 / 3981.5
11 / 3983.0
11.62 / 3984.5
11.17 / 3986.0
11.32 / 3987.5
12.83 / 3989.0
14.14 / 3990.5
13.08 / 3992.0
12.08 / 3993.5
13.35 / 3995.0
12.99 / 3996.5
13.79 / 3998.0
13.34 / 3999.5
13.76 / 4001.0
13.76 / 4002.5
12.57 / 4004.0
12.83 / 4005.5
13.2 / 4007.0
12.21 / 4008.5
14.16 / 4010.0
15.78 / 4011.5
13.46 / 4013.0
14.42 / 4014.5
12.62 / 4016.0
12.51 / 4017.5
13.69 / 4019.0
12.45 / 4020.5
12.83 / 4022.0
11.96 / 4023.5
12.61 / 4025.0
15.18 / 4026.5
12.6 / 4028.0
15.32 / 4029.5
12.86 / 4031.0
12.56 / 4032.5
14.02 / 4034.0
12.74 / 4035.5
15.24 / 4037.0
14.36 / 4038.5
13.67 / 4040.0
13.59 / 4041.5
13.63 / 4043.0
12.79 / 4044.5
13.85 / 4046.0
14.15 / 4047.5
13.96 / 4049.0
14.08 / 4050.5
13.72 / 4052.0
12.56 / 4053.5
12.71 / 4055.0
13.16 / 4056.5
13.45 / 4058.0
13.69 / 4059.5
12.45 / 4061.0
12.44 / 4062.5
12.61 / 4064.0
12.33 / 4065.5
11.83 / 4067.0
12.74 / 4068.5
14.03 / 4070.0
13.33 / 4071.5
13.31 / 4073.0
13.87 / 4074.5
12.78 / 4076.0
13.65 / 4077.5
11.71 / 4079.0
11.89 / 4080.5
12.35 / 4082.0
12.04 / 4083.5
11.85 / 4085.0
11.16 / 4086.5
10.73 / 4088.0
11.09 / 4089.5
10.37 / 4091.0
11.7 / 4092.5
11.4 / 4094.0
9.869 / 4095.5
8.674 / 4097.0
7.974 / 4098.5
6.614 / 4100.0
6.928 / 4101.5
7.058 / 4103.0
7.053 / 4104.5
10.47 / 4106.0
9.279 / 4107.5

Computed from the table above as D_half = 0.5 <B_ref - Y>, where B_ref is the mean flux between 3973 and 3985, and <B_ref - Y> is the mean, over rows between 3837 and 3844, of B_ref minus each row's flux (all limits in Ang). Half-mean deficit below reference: 1.2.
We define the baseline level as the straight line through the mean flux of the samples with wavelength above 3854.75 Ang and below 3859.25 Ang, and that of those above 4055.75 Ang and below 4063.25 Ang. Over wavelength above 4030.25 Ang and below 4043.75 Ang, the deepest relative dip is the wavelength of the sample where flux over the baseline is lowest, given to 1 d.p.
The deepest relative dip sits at 4032.5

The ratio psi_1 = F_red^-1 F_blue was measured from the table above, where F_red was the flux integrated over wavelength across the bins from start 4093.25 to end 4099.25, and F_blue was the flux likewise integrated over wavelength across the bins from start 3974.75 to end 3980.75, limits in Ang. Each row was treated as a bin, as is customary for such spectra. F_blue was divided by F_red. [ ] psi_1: 1.01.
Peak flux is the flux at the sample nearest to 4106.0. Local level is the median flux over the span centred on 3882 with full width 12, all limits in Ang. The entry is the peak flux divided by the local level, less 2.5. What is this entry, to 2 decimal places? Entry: -1.30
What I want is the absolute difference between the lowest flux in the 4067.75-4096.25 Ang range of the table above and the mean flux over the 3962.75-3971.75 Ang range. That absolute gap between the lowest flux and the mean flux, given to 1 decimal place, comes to 3.5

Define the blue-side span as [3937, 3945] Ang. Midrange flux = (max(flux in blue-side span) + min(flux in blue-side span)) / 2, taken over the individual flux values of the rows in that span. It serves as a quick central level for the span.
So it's 11.1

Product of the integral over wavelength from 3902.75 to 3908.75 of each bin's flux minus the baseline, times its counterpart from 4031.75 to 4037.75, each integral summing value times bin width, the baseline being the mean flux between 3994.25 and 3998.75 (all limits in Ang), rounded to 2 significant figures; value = -24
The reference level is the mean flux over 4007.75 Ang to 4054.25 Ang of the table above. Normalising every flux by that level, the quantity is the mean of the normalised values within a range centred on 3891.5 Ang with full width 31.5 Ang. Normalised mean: 0.6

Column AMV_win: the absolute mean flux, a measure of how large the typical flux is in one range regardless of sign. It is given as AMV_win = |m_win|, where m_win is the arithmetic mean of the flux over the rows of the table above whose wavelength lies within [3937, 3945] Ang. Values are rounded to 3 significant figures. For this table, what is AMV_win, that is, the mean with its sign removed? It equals 11.2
